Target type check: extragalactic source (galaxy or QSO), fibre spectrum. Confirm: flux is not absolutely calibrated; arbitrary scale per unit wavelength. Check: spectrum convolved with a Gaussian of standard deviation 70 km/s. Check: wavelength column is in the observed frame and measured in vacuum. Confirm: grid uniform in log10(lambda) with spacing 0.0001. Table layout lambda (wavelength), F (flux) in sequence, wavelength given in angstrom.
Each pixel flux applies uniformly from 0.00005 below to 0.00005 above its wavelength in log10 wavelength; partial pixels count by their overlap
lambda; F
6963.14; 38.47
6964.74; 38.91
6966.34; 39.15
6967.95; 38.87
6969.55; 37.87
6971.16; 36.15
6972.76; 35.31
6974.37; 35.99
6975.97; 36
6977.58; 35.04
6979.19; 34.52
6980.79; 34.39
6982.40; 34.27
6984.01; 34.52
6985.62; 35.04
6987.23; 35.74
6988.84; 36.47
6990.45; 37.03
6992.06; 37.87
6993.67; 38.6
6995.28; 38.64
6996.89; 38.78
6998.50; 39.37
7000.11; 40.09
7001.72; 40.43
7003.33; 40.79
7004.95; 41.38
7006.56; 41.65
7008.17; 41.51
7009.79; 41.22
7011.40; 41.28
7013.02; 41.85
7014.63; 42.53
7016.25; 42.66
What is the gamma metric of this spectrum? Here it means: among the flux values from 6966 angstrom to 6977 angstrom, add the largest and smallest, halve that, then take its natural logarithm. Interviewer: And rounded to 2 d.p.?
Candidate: 3.62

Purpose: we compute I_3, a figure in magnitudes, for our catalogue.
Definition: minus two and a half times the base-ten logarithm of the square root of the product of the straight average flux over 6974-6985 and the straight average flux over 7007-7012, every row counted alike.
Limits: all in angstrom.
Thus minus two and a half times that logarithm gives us -3.950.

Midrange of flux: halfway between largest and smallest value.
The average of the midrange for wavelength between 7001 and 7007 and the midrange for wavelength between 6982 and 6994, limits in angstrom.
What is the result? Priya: 38.7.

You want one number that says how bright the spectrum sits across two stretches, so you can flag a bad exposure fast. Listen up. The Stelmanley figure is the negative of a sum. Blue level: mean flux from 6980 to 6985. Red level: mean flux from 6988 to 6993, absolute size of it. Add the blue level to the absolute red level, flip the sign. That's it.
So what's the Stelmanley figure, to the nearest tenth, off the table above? -71.5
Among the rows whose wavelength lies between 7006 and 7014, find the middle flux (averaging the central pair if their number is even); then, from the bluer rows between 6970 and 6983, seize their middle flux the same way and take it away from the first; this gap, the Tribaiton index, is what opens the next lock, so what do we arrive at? 6.3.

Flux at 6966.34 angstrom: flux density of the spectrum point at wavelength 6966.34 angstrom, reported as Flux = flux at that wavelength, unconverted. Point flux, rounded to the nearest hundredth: 39.15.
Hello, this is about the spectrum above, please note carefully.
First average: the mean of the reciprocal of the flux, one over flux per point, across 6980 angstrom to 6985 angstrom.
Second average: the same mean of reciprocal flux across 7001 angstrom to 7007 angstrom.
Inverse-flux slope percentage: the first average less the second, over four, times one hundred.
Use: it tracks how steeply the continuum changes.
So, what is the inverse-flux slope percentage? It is 0.12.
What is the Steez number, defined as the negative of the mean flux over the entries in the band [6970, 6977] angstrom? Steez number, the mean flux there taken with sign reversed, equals -36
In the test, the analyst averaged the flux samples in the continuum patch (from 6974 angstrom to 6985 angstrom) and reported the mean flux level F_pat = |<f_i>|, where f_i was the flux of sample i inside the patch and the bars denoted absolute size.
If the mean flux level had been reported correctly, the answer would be 35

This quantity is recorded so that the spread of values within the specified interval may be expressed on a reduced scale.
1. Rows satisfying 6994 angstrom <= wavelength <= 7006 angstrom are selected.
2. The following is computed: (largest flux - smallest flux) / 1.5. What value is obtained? 1.8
